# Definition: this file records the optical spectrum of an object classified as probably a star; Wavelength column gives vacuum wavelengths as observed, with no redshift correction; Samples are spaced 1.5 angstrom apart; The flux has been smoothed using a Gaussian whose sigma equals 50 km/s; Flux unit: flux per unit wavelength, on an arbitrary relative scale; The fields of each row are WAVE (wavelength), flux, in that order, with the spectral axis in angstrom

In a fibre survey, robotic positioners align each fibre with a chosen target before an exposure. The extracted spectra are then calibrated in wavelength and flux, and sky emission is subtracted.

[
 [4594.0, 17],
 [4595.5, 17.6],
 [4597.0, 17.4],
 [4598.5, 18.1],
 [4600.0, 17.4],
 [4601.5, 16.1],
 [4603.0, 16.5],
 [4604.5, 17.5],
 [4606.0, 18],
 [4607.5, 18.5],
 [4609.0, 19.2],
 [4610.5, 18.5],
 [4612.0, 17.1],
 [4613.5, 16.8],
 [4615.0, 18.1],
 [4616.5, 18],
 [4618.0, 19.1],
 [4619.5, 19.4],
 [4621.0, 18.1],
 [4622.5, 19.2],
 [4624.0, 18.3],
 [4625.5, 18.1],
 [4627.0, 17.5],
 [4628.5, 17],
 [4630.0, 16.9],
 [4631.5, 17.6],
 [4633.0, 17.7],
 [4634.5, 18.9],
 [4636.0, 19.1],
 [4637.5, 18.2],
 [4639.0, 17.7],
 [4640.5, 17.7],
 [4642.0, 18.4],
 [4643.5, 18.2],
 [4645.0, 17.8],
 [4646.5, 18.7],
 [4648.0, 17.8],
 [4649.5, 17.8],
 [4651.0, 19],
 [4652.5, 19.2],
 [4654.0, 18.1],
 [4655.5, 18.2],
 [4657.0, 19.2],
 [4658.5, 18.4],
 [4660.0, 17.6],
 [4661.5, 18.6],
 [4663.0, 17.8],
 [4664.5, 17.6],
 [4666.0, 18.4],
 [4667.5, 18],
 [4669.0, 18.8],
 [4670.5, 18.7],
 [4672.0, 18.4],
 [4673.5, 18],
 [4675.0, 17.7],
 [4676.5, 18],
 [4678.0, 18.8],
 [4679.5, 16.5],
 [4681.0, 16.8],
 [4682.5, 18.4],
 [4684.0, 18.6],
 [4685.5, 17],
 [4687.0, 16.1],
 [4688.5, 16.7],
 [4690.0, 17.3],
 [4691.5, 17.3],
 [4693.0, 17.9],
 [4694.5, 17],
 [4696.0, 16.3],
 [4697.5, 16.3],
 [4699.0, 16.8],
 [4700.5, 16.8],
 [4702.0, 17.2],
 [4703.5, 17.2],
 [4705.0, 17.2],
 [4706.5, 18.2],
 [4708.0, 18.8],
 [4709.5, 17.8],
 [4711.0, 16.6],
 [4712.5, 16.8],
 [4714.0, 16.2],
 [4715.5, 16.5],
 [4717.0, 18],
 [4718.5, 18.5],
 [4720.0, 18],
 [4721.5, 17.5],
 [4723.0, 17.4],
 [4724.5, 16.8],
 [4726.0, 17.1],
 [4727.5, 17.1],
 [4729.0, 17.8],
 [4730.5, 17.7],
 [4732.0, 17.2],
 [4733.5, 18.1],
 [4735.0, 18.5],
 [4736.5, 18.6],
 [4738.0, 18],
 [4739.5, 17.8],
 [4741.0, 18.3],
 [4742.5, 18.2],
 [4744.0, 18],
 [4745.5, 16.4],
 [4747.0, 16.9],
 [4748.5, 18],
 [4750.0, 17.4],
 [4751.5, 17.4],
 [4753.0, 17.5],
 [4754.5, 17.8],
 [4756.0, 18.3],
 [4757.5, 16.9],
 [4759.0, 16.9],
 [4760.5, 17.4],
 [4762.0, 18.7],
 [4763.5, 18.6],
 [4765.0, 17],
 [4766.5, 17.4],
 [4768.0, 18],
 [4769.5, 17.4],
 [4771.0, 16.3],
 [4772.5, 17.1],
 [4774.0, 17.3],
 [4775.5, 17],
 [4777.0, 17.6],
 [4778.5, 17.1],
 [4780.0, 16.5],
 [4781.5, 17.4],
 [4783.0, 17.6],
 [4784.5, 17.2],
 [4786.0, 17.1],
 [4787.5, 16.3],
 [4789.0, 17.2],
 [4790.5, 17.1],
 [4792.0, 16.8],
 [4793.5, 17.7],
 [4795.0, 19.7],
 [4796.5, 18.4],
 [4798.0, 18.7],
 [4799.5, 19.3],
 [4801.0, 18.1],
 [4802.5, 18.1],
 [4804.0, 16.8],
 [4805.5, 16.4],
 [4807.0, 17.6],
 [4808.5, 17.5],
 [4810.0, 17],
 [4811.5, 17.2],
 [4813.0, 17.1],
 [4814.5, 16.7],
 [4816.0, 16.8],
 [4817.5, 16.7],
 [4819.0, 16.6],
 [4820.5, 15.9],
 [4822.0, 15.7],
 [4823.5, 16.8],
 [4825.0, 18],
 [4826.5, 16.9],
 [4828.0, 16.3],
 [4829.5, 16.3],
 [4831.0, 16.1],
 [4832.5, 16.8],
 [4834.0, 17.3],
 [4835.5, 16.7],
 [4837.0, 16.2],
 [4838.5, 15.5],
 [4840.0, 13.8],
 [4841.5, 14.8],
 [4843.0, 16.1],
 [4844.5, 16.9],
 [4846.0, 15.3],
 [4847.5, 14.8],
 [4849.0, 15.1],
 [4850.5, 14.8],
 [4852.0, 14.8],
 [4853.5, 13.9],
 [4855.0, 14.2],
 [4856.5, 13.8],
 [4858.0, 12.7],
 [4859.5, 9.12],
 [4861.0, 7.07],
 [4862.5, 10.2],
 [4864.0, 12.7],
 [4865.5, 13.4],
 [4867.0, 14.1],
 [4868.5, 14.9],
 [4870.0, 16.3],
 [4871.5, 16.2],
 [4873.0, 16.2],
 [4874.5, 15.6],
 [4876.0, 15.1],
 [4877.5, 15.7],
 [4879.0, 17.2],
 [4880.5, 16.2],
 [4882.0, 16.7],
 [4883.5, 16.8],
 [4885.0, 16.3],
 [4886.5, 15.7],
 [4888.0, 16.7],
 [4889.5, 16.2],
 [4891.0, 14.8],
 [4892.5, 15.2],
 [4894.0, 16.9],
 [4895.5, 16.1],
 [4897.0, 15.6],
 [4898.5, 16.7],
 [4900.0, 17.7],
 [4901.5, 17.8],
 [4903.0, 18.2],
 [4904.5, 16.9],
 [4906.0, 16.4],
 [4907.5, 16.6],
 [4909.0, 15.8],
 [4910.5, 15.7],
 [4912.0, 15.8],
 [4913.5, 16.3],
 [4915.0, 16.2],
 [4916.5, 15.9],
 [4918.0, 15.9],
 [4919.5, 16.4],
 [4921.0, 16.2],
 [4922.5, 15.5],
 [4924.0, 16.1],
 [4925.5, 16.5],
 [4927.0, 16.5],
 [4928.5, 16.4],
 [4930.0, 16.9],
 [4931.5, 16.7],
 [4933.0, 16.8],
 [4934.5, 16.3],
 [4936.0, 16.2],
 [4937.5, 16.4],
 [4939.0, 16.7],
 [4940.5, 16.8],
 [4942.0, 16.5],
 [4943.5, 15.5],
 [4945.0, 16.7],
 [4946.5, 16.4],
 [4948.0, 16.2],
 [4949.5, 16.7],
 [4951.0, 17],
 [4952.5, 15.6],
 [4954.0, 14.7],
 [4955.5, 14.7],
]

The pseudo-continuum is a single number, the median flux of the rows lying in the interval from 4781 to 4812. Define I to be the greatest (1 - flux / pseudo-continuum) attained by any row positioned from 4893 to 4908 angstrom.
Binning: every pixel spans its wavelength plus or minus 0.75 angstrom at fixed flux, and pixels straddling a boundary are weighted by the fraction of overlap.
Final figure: 0.10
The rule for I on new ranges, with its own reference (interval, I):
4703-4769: 0.07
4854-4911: 0.59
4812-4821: 0.09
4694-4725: 0.07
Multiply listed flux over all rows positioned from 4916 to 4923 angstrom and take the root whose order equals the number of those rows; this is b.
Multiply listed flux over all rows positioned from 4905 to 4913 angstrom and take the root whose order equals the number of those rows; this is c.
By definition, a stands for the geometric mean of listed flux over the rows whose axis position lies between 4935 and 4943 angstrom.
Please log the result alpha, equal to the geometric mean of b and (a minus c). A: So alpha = 2.7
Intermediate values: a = 16.5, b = 16.0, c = 16.1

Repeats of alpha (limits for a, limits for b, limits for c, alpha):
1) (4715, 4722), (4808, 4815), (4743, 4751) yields 2.5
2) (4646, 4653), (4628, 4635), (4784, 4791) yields 5.2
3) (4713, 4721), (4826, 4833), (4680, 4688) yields 1.0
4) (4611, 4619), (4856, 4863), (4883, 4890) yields 3.9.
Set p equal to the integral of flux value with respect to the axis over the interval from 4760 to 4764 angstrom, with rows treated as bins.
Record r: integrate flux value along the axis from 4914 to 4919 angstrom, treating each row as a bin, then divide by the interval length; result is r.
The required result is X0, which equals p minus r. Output 57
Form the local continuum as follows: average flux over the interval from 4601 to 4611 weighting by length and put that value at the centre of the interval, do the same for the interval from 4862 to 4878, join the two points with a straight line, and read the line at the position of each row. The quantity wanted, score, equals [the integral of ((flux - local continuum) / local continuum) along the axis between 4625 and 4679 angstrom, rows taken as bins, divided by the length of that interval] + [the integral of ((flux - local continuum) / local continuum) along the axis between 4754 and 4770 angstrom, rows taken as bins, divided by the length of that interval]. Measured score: 0.164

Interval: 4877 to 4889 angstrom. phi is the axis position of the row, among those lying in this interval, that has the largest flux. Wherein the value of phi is 4879.0 angstrom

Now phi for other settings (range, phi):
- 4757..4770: 4762.0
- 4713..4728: 4718.5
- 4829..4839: 4834.0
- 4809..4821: 4811.5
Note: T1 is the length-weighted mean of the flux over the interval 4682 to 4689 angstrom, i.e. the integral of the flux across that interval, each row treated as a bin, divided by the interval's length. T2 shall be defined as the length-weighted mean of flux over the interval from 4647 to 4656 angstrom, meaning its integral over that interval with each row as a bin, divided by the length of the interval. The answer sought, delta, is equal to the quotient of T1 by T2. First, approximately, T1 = 17.3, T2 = 18.4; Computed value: 0.94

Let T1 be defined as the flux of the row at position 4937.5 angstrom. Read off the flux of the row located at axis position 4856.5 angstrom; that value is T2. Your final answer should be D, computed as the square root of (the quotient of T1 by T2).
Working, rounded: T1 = 16.4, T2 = 13.8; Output 1.09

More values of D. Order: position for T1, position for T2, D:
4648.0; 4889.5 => 1.05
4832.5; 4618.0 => 0.94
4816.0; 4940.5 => 1.00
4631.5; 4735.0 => 0.98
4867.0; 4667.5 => 0.89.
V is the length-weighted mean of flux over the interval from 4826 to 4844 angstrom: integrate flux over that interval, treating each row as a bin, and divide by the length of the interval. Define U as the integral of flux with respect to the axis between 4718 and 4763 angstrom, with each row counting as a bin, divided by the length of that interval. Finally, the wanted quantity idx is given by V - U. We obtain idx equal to -1.6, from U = 17.7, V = 16.1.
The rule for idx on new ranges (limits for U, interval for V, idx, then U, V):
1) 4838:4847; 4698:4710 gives 2.1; 15.4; 17.5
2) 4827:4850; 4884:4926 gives 0.4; 15.9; 16.3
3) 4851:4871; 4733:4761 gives 4.8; 12.9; 17.7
